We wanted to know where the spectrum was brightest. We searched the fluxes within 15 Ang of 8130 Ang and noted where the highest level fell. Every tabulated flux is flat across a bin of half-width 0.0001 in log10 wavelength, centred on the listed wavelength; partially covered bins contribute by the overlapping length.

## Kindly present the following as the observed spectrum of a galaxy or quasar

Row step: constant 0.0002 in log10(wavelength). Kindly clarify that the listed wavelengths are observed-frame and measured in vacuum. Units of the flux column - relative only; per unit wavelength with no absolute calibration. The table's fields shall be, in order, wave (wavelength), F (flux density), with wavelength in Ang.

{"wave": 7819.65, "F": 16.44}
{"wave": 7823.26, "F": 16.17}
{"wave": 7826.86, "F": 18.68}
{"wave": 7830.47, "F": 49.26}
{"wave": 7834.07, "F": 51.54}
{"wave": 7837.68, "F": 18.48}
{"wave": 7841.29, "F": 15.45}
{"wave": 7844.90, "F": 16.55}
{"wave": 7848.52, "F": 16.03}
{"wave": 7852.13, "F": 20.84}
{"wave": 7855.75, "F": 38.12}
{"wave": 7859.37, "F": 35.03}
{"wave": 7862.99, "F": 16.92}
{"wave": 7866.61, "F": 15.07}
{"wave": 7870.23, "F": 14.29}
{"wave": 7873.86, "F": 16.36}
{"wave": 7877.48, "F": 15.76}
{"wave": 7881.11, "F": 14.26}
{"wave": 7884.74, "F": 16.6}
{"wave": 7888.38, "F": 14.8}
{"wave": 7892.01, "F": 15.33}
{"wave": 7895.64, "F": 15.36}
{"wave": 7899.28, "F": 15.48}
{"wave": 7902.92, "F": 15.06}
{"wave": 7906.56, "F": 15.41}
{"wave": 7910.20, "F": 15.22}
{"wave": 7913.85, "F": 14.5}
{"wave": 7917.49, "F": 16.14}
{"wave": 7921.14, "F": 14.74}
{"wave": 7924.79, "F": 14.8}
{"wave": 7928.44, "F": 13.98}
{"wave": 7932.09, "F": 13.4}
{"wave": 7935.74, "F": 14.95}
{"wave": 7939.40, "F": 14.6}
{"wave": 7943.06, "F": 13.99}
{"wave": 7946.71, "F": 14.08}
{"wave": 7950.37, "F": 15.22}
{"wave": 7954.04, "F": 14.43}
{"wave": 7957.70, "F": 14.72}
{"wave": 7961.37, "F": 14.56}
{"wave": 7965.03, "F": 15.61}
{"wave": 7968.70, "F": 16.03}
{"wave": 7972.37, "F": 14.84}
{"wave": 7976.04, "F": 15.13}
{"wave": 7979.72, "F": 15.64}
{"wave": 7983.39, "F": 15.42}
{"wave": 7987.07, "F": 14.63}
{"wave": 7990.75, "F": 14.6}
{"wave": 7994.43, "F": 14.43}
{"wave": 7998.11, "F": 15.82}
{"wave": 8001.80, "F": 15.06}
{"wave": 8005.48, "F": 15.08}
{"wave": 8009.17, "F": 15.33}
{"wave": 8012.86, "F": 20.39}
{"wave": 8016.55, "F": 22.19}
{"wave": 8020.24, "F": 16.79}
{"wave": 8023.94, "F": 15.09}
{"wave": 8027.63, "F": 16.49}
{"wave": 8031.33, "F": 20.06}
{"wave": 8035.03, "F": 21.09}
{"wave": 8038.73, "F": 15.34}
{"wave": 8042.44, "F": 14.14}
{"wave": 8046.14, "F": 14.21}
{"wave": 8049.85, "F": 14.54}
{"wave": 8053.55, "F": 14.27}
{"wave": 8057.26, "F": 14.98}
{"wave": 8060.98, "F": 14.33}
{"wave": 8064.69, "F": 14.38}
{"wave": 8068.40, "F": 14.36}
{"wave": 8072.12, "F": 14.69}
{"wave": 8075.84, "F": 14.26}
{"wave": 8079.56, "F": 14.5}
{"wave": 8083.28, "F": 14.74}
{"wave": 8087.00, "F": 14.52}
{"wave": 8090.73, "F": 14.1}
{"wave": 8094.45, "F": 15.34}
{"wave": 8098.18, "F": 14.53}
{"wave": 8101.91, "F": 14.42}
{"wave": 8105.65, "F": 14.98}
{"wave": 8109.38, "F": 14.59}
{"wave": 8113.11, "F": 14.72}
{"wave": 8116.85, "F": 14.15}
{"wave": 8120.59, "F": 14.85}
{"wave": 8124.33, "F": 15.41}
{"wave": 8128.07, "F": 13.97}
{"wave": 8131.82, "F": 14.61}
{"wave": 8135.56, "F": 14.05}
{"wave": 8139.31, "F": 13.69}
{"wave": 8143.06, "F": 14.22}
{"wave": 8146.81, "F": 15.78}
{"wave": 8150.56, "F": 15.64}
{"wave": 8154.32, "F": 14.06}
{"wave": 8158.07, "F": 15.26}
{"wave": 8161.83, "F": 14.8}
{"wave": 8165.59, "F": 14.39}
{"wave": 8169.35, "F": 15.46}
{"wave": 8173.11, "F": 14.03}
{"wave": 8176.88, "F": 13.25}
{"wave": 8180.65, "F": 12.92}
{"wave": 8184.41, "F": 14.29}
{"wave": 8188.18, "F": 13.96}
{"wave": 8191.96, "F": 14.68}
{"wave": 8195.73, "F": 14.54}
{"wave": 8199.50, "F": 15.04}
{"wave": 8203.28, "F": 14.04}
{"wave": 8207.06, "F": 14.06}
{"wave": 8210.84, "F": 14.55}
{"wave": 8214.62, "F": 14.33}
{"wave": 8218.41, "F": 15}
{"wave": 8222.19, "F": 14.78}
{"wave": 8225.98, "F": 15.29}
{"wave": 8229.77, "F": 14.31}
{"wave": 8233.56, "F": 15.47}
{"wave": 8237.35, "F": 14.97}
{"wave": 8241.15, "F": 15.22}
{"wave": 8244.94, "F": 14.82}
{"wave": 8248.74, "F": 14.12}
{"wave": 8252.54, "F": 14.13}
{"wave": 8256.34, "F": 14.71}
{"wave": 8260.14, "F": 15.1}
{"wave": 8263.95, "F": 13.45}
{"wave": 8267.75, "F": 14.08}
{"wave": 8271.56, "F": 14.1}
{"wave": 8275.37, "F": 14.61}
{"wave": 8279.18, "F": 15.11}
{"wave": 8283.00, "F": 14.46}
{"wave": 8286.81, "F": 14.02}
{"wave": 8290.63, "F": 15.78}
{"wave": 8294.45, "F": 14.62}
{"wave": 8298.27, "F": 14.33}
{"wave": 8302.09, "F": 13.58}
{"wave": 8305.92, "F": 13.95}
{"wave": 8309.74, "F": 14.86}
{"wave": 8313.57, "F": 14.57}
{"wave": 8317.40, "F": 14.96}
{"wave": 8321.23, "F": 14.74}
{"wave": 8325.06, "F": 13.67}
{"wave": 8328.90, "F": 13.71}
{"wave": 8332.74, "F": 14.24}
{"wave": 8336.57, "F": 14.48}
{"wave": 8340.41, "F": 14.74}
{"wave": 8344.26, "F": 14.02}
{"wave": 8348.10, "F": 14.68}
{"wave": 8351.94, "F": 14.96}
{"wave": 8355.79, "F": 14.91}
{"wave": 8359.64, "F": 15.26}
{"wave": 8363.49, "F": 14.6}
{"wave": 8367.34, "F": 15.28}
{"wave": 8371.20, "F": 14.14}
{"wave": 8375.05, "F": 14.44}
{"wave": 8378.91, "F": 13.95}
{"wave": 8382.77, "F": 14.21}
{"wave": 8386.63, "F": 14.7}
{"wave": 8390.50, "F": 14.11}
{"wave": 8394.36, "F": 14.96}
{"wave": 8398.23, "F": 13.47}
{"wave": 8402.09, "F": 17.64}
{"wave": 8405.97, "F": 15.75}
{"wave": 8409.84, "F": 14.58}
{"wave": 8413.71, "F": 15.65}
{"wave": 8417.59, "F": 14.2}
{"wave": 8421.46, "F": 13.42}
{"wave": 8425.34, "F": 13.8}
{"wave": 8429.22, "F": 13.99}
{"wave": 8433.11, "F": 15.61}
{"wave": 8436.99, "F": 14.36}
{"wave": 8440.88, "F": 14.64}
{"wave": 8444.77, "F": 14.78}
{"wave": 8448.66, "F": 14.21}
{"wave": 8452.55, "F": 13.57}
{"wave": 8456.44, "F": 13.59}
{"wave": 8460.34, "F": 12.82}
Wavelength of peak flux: 8124.33 Ang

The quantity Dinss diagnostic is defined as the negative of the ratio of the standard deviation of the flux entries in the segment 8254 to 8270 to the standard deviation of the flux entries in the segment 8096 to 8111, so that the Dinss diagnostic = -3.0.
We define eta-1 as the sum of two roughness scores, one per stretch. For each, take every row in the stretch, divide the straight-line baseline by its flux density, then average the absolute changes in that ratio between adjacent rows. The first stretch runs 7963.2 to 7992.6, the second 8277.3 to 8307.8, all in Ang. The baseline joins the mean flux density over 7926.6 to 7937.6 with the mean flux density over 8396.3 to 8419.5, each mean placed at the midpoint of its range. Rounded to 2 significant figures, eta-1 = 0.084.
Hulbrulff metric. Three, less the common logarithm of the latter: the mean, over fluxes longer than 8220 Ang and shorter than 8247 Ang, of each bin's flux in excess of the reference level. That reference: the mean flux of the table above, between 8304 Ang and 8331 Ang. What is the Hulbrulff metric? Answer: 3.20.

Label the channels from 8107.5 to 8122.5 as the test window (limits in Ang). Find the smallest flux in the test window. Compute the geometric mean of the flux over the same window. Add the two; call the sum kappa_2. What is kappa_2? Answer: 28.7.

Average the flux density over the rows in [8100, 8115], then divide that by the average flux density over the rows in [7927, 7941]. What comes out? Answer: 1.03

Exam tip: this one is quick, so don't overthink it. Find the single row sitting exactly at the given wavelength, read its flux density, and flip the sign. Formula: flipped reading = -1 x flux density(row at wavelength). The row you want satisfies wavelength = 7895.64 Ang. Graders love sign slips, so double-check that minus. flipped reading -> -15.4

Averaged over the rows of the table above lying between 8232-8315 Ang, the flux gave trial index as 14.5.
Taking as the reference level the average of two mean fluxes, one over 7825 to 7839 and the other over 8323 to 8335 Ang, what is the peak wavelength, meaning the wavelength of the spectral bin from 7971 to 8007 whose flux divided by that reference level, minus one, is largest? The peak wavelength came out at 7998.11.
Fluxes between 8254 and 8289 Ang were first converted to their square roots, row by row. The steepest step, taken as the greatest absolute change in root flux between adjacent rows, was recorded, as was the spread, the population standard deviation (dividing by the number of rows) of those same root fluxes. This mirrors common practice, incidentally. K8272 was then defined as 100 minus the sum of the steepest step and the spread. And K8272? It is 99.7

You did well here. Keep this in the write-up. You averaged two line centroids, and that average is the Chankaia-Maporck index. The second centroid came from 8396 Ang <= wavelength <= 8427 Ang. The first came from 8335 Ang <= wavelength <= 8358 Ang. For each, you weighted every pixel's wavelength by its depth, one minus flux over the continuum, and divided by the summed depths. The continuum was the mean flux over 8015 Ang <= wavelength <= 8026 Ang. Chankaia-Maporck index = 8379.7 Ang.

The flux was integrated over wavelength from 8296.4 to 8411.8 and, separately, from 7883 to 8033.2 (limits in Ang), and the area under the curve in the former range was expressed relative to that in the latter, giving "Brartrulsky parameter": 0.72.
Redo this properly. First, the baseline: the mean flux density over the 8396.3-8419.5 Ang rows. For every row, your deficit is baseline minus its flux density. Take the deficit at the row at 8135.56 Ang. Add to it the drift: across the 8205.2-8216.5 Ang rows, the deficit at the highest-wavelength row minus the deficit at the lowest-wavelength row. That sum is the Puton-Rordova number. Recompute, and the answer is 1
